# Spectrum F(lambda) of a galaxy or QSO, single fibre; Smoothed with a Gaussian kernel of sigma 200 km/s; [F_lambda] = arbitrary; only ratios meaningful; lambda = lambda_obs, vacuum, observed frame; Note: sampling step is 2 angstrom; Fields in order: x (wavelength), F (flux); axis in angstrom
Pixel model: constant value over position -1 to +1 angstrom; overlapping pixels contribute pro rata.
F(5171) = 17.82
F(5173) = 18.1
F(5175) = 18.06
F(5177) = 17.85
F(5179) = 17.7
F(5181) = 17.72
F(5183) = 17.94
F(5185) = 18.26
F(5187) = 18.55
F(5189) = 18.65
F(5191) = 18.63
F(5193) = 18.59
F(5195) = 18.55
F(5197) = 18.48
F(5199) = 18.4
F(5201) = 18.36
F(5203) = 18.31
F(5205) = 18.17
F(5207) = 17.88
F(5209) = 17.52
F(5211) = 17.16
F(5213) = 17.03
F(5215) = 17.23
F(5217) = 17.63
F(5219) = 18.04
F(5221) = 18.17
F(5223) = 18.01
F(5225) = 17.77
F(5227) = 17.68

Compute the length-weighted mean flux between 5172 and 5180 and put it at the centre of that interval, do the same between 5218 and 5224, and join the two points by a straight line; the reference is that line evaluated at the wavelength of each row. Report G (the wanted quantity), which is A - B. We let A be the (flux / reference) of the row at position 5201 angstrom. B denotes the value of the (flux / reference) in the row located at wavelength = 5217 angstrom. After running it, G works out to 0.04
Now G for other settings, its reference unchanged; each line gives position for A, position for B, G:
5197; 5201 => 0.01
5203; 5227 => 0.04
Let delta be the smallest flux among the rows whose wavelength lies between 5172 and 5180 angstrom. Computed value 17.7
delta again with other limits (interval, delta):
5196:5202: 18.36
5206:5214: 17.03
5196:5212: 17.16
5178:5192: 17.7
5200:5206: 18.17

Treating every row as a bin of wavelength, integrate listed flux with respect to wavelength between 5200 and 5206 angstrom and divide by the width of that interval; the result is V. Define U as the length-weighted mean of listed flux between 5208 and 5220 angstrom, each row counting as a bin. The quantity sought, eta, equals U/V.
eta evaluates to 0.95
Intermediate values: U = 17.4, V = 18.3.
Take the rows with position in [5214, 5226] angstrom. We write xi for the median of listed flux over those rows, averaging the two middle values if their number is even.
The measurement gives 17.9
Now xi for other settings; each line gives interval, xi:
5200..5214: 17.9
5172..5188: 18.0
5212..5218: 17.2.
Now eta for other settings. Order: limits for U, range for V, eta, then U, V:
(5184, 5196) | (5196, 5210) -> 1.02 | 18.5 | 18.2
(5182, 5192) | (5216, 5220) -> 1.03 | 18.4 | 17.8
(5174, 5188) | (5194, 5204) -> 0.98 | 18.0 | 18.4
